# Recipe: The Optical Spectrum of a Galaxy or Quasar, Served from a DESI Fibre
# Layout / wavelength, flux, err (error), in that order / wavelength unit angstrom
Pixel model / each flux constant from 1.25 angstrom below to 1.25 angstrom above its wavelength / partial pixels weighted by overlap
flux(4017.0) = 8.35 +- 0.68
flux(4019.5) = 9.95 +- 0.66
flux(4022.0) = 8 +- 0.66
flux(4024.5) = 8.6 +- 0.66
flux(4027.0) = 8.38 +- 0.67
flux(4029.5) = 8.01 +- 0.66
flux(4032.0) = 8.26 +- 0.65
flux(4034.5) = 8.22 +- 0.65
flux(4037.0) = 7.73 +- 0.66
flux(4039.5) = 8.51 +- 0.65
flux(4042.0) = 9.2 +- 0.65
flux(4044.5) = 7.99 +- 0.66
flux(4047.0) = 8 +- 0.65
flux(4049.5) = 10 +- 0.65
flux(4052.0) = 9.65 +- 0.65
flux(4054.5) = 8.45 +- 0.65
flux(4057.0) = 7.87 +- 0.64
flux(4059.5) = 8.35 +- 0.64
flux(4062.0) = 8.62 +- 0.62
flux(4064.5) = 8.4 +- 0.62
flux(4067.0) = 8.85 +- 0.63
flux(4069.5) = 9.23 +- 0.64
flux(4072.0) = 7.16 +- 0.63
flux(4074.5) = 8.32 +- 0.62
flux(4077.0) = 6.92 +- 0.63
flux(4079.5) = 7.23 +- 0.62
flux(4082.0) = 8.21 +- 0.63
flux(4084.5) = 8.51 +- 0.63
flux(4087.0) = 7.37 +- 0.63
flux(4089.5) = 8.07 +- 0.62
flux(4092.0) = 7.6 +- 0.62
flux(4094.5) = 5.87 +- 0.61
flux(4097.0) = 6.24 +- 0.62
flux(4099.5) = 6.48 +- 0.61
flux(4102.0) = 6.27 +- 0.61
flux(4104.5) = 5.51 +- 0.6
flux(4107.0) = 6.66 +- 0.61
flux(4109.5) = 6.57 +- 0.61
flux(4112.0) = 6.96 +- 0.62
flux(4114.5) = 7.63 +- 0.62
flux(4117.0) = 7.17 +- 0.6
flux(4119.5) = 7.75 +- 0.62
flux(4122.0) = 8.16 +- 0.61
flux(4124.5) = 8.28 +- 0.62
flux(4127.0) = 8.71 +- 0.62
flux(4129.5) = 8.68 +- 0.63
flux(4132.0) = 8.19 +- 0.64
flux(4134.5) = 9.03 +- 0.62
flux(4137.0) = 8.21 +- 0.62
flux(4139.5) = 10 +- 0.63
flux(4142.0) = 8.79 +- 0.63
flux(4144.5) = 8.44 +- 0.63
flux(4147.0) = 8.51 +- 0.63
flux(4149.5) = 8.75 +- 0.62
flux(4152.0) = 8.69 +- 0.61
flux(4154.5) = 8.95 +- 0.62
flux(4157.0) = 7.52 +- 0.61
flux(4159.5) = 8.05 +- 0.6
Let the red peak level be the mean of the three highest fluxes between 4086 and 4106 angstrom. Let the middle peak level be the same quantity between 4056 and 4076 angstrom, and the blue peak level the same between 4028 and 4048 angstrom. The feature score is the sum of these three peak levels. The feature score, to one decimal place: 25.2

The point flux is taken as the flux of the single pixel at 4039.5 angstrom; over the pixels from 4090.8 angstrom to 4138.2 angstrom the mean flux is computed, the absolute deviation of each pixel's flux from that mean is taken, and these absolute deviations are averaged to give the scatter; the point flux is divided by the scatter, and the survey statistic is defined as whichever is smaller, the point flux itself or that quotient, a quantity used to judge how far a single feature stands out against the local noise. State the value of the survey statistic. 8.5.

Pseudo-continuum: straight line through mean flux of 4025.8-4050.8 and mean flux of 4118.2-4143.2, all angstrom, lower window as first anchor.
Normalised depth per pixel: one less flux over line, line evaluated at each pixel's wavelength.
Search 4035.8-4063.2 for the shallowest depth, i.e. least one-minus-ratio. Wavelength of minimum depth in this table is 4049.5 angstrom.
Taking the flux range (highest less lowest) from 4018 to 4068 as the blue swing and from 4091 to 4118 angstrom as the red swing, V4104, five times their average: 11.0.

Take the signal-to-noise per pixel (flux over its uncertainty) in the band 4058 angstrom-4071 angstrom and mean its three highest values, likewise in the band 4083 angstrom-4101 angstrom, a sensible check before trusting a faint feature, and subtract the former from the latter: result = -1.2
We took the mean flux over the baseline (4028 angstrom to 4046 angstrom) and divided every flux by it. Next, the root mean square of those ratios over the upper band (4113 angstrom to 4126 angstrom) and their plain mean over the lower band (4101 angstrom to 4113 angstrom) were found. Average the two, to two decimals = 0.86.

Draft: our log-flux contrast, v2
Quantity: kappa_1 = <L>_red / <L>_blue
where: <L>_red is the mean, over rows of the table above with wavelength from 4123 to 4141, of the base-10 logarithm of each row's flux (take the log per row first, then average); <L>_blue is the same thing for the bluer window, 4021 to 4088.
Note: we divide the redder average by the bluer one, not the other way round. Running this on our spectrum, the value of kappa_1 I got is 1.02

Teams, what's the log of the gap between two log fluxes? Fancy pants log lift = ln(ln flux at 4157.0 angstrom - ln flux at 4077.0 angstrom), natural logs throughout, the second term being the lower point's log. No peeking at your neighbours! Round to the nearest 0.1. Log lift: -2.5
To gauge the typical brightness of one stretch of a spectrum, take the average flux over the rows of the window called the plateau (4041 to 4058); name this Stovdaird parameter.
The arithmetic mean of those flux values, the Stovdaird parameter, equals 8.74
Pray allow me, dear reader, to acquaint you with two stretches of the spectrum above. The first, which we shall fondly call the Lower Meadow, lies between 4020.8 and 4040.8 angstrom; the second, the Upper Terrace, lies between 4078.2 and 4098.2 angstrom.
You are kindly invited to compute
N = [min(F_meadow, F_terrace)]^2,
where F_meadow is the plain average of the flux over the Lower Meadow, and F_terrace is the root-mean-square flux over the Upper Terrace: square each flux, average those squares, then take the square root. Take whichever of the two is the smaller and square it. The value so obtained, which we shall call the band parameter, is 55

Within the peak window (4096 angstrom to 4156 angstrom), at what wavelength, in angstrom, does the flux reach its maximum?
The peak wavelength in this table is 4139.5 angstrom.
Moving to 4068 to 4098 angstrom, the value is 4069.5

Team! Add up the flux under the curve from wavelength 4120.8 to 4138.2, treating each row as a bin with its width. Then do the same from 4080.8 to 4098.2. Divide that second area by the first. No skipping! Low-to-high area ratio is 0.88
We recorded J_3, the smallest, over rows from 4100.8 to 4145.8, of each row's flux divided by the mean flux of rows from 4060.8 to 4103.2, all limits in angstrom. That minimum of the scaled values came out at 0.72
